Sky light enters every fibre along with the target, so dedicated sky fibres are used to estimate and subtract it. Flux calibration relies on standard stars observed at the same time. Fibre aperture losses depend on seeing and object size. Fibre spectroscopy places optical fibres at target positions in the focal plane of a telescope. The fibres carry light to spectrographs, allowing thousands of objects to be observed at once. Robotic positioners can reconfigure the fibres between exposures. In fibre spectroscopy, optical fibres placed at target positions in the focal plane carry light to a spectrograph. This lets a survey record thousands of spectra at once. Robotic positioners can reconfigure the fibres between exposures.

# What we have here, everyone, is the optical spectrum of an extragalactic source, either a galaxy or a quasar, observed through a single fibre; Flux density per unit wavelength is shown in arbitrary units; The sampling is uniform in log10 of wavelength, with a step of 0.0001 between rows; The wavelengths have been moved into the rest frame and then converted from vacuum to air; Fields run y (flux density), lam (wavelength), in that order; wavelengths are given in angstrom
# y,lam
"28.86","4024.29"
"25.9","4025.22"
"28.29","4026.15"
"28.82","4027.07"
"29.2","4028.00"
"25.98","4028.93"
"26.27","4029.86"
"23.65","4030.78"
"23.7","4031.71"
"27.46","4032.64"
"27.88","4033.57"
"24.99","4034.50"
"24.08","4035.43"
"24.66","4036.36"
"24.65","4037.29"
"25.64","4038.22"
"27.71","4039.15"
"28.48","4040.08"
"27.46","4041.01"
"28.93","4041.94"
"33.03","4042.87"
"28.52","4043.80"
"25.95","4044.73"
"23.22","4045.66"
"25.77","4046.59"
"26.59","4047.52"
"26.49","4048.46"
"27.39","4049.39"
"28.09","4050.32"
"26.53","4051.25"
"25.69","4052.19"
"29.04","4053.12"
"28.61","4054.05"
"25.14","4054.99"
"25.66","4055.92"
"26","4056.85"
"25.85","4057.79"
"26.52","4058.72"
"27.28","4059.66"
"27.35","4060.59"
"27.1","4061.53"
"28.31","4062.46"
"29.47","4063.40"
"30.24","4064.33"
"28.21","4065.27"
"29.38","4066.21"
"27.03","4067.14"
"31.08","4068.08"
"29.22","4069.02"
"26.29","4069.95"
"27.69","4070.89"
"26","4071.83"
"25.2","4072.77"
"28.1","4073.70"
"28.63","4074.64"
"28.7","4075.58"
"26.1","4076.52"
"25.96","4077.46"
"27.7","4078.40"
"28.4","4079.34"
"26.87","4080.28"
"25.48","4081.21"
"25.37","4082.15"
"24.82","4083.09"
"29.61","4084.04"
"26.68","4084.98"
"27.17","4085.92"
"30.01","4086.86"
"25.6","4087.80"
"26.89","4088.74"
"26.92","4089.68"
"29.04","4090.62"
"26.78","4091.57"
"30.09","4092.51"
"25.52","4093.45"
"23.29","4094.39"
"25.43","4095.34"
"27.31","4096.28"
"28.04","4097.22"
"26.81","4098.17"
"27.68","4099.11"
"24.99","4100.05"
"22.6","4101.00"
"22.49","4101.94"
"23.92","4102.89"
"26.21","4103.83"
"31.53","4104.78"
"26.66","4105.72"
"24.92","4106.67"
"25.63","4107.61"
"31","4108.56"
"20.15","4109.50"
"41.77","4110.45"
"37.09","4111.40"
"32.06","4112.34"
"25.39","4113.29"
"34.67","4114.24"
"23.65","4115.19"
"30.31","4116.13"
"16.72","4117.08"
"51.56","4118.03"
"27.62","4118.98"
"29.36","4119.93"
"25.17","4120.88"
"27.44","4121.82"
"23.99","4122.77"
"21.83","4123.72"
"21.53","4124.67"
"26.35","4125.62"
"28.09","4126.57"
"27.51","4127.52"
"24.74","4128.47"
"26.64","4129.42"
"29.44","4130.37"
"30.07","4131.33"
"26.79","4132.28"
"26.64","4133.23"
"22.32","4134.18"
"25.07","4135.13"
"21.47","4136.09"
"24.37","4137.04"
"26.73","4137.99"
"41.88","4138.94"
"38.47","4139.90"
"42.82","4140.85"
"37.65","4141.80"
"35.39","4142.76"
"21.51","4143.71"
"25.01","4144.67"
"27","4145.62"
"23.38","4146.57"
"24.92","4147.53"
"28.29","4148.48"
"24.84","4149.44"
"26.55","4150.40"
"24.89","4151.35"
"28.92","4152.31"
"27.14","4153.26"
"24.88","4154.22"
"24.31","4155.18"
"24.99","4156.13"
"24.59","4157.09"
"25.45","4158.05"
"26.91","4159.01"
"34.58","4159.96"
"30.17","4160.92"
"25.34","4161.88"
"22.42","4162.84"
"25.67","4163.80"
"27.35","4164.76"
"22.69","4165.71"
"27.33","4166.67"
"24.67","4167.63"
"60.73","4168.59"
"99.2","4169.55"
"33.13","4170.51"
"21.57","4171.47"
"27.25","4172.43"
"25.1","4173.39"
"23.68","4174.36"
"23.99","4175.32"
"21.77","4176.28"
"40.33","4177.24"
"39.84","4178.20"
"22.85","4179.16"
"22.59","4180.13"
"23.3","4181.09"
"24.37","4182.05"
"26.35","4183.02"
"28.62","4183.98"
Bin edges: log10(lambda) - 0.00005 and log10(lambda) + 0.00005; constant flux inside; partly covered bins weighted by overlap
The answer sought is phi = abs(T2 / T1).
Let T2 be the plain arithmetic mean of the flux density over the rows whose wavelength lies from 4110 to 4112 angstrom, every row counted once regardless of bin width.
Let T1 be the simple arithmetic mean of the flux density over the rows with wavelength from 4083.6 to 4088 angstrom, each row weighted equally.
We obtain 1.42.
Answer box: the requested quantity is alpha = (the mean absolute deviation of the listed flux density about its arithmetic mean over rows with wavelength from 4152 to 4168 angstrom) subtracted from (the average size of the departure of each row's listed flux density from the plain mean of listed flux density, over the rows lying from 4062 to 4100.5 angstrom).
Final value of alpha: -0.7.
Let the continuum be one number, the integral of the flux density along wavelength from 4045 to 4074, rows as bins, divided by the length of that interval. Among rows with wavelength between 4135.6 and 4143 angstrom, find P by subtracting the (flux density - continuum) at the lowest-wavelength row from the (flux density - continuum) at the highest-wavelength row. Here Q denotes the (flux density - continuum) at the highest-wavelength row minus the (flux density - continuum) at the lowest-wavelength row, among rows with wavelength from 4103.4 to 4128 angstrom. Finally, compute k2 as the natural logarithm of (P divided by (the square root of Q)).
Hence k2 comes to 2.5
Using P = 14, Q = 1.30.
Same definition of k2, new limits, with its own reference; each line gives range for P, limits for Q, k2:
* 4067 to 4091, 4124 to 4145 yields 0.1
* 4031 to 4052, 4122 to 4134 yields 0.6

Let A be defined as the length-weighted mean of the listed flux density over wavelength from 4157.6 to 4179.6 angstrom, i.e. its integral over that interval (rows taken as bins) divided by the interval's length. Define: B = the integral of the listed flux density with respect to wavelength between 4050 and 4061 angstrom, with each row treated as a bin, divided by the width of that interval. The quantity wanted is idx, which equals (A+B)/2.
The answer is 29.3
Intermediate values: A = 31.9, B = 26.8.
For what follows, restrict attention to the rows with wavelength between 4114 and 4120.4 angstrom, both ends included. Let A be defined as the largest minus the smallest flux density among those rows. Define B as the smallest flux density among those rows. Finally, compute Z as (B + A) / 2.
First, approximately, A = 35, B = 16.72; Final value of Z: 25.8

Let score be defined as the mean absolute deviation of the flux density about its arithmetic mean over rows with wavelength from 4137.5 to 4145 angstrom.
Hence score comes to 6.9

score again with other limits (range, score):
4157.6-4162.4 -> 3.1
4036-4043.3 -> 2.0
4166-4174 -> 20.0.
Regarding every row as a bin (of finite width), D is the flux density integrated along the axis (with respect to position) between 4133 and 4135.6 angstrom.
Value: 64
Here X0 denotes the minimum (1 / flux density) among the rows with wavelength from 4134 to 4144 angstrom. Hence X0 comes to 0.0234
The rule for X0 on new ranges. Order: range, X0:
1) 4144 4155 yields 0.0346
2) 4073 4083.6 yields 0.0348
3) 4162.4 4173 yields 0.0101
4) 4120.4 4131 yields 0.0340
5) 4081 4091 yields 0.0333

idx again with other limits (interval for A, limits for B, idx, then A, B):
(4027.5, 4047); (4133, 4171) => 28.4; 26.5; 30.3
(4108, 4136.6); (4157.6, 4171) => 31.3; 27.9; 34.7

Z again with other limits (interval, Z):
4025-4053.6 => 16.5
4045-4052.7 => 14.0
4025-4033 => 14.6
